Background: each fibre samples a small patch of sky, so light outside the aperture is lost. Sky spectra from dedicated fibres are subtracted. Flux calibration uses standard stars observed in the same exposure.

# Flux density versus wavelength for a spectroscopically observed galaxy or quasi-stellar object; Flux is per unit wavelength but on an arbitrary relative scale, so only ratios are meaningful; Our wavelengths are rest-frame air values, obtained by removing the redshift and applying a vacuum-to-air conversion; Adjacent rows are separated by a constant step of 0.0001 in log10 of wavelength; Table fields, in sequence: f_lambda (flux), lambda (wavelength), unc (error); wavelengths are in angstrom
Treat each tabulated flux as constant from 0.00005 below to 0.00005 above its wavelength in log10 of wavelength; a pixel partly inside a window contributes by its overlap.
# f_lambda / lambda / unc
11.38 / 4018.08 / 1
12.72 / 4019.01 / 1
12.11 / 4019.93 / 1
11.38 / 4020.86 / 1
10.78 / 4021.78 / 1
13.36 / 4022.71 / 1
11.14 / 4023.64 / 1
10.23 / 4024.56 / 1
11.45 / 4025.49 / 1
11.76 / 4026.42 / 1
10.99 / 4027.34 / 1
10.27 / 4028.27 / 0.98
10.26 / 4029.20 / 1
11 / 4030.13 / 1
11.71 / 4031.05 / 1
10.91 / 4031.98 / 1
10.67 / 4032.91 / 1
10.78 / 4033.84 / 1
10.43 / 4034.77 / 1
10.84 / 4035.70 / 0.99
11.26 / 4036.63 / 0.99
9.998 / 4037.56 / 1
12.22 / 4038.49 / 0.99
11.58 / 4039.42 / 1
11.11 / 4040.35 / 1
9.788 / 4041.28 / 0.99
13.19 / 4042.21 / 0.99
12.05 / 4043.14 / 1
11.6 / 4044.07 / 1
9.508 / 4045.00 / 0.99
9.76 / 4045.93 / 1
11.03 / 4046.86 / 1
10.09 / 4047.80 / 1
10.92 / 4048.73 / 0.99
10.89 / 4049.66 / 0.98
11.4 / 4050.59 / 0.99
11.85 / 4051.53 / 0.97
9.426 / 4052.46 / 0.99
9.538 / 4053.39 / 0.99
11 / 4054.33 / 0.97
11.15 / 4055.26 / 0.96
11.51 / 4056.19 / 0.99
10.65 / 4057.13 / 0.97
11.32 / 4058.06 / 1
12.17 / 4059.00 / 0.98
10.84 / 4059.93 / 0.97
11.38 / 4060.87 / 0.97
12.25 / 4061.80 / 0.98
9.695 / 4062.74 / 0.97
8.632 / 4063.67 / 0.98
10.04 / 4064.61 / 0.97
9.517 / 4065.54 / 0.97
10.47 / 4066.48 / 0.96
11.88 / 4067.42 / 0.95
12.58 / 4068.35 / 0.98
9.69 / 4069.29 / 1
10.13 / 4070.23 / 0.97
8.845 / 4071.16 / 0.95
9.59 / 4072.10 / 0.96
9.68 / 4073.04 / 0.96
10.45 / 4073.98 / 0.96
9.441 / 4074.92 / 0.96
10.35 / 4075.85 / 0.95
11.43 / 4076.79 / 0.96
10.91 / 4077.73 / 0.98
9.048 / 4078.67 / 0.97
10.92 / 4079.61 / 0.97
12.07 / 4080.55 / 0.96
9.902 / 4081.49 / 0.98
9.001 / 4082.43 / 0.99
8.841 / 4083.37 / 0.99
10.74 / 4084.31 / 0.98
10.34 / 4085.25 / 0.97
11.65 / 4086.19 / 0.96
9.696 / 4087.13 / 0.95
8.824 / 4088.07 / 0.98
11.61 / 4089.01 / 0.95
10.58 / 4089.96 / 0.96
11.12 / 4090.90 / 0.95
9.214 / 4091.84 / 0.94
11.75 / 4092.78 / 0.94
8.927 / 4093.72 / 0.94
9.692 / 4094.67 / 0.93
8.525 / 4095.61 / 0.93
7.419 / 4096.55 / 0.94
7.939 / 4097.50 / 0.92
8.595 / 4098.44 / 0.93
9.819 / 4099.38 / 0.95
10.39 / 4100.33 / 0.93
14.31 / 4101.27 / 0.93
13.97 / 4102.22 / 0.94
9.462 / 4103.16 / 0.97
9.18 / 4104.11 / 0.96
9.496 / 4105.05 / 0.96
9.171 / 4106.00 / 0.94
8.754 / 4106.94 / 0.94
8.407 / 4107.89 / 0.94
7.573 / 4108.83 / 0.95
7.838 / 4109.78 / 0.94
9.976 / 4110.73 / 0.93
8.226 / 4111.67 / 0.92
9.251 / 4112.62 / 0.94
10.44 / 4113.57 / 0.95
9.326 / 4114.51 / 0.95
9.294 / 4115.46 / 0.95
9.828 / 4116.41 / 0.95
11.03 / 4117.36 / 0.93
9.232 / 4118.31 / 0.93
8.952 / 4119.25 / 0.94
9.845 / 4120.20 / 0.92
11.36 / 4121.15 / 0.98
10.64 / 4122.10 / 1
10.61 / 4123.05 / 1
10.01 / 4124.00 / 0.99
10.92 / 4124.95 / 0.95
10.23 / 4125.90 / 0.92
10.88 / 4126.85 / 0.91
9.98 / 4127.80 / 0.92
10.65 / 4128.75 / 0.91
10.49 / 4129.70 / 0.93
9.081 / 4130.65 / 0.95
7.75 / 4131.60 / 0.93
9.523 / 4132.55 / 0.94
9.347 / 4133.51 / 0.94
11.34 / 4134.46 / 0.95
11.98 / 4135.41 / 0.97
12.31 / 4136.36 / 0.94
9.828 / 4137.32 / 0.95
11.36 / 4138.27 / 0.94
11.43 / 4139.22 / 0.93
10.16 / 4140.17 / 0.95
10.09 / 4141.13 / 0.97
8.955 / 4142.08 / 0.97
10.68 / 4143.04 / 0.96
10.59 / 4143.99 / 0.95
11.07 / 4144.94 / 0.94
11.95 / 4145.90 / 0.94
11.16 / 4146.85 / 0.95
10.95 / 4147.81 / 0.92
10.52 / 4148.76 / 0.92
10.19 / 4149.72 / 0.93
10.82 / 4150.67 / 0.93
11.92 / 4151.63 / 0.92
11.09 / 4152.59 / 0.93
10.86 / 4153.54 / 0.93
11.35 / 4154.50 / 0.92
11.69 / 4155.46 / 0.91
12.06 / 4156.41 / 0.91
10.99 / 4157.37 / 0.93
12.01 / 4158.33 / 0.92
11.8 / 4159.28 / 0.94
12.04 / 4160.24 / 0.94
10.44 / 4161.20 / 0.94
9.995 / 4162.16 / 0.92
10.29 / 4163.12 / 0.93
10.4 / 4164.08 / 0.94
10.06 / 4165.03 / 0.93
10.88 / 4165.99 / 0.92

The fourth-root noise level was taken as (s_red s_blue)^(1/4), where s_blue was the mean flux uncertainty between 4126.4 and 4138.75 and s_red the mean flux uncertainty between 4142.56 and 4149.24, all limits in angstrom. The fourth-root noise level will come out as 0.969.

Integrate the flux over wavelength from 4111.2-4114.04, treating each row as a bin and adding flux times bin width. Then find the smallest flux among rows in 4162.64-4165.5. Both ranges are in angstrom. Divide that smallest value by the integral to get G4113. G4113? 0.381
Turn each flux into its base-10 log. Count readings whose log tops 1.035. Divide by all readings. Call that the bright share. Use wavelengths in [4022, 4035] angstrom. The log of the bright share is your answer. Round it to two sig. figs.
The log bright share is -0.24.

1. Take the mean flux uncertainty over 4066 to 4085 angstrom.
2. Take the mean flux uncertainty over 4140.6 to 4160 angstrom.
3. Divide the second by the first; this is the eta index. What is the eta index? 0.96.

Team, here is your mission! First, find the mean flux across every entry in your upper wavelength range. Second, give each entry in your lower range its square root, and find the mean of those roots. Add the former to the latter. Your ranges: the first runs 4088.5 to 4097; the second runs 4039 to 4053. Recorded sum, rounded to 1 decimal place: 13.2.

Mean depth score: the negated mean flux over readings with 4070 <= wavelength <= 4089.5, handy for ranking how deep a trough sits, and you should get -10.2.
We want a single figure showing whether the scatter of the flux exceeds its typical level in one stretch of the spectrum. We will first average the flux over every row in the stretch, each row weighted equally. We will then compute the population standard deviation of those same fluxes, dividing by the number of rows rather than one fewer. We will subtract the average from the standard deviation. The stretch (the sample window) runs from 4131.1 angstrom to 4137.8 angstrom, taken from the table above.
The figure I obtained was -8.8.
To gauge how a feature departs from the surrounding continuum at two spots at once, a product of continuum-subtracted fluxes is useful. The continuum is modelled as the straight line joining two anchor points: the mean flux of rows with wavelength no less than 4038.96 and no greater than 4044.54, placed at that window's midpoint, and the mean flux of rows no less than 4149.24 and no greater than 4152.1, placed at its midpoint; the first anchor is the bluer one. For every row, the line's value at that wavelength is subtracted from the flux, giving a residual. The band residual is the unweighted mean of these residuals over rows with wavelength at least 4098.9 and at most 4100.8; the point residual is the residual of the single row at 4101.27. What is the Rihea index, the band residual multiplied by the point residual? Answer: -3.5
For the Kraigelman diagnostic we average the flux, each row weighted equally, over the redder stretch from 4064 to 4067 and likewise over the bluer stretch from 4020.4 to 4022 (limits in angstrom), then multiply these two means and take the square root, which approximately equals 10.5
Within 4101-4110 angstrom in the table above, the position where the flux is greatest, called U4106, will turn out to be 4101.27 angstrom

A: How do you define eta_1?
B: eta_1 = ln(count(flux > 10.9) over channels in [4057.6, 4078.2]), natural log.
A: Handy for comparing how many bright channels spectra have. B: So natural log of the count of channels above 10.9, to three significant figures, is 2.08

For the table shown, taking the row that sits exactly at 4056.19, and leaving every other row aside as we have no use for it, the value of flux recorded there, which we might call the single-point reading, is 11.51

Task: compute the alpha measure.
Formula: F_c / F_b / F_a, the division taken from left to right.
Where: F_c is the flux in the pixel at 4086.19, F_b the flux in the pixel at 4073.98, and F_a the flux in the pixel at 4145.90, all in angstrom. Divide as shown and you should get 0.093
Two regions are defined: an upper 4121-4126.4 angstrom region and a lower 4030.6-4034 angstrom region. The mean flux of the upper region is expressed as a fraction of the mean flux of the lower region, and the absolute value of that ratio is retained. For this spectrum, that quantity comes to 0.96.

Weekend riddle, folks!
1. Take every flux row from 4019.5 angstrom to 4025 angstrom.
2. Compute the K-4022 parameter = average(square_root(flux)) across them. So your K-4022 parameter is 3.39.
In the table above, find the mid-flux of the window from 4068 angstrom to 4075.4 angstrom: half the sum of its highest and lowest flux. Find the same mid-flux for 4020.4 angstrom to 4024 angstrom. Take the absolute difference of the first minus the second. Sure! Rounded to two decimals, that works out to 1.36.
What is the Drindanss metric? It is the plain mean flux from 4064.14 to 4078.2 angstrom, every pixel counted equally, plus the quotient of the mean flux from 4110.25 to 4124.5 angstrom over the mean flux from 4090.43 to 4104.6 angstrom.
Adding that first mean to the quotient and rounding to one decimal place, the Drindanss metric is 11.3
